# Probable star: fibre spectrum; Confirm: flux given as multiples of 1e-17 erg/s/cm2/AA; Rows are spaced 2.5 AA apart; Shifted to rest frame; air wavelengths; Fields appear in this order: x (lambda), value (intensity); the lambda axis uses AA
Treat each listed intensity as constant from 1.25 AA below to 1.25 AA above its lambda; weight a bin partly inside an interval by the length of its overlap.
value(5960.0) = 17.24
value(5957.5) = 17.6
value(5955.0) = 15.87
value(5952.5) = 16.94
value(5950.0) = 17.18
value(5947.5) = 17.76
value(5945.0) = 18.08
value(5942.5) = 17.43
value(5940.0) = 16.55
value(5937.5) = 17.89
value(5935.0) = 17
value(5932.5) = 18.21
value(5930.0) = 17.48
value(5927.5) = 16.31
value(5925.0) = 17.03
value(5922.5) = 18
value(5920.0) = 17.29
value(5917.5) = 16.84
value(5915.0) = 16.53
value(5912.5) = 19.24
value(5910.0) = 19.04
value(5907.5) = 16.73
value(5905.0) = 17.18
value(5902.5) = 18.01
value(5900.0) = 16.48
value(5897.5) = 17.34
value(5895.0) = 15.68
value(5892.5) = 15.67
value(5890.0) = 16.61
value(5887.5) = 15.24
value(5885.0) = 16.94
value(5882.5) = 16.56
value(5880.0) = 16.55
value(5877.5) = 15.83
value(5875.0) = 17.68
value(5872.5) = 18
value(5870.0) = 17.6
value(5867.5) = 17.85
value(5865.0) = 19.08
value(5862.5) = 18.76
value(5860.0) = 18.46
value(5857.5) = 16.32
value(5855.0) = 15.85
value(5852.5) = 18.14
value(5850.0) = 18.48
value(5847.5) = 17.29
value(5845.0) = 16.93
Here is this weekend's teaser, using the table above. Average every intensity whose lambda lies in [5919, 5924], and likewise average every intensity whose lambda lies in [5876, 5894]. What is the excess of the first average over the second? 1.4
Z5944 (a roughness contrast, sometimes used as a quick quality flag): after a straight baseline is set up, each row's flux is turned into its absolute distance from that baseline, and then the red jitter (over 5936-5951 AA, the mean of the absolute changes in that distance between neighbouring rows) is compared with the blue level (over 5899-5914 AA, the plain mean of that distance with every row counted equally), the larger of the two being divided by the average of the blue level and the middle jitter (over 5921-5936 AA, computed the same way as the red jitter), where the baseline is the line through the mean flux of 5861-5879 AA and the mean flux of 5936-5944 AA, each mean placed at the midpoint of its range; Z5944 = 1.23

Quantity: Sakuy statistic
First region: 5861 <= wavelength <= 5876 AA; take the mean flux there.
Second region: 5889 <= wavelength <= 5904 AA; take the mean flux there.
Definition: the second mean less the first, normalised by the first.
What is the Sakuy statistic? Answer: -0.084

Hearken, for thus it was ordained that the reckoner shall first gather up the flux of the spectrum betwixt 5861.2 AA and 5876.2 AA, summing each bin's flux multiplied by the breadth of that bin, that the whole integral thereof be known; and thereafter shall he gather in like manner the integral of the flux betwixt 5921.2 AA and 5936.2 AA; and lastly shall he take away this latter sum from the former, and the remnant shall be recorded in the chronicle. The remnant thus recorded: 12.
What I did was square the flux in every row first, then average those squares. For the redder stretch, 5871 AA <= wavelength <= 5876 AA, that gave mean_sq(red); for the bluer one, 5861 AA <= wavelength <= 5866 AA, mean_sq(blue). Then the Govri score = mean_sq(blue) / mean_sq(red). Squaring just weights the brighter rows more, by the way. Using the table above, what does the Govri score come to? 1.12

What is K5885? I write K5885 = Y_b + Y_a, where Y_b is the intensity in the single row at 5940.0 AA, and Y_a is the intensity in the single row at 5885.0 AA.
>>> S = 33.5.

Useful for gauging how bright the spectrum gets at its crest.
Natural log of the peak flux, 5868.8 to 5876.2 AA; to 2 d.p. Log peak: 2.89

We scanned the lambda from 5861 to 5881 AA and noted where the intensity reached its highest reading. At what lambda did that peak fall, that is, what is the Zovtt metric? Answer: 5865.0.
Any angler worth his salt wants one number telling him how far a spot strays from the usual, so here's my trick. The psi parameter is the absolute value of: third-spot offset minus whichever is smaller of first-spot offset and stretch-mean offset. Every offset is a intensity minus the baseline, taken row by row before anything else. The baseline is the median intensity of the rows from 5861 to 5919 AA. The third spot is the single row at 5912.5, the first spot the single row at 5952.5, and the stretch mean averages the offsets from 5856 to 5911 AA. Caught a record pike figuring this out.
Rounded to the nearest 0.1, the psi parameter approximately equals 2.3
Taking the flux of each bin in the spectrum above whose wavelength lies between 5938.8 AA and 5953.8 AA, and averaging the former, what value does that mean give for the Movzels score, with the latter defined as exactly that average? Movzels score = 17.3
